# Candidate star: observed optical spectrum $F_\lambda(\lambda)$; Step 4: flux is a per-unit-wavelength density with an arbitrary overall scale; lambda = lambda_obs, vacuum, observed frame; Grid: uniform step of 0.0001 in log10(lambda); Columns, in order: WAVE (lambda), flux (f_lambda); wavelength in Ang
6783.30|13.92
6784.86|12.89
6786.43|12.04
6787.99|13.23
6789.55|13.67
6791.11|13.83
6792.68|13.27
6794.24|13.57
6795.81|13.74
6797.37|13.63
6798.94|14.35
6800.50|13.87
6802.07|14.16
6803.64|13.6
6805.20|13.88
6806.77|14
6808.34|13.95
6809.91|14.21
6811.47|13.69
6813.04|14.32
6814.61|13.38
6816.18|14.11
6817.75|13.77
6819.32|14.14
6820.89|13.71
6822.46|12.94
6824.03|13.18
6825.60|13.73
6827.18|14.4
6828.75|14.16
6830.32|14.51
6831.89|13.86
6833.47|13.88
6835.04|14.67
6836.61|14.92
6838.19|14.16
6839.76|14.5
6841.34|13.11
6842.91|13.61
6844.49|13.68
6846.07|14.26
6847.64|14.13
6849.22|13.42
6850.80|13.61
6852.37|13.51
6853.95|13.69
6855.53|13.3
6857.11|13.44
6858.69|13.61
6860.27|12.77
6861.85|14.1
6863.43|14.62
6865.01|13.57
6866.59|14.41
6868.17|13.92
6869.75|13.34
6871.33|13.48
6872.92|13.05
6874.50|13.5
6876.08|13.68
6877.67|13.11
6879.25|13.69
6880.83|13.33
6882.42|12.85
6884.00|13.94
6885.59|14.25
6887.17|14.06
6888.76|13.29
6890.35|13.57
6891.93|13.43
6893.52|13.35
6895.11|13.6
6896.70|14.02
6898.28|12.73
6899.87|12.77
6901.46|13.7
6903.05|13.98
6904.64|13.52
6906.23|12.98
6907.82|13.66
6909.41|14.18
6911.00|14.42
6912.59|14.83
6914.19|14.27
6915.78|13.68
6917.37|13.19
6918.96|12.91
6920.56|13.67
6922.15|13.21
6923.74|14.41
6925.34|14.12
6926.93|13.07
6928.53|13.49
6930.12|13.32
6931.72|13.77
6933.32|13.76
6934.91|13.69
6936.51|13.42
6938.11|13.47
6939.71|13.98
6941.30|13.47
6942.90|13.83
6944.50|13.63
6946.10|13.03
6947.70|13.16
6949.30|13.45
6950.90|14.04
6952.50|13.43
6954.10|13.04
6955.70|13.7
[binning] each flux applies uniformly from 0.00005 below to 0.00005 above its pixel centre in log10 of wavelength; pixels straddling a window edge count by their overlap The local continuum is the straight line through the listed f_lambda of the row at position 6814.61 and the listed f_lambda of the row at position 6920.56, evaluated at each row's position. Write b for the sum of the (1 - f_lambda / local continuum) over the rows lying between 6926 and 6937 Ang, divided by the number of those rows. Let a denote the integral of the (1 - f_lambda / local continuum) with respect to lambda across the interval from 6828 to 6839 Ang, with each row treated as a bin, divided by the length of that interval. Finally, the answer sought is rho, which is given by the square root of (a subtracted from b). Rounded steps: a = -0.07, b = 0.0144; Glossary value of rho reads 0.28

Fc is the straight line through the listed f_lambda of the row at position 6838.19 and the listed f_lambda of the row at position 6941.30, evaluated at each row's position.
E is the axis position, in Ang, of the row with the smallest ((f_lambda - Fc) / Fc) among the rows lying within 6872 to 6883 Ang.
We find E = 6882.42 Ang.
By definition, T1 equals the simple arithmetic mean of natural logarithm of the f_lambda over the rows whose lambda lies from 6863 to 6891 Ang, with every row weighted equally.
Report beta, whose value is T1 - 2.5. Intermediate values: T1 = 2.61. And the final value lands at 0.113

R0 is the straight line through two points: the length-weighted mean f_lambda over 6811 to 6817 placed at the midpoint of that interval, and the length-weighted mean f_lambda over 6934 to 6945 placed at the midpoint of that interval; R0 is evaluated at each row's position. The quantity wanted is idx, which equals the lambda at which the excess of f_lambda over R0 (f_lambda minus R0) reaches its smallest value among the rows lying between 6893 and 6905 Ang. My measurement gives 6898.28 Ang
